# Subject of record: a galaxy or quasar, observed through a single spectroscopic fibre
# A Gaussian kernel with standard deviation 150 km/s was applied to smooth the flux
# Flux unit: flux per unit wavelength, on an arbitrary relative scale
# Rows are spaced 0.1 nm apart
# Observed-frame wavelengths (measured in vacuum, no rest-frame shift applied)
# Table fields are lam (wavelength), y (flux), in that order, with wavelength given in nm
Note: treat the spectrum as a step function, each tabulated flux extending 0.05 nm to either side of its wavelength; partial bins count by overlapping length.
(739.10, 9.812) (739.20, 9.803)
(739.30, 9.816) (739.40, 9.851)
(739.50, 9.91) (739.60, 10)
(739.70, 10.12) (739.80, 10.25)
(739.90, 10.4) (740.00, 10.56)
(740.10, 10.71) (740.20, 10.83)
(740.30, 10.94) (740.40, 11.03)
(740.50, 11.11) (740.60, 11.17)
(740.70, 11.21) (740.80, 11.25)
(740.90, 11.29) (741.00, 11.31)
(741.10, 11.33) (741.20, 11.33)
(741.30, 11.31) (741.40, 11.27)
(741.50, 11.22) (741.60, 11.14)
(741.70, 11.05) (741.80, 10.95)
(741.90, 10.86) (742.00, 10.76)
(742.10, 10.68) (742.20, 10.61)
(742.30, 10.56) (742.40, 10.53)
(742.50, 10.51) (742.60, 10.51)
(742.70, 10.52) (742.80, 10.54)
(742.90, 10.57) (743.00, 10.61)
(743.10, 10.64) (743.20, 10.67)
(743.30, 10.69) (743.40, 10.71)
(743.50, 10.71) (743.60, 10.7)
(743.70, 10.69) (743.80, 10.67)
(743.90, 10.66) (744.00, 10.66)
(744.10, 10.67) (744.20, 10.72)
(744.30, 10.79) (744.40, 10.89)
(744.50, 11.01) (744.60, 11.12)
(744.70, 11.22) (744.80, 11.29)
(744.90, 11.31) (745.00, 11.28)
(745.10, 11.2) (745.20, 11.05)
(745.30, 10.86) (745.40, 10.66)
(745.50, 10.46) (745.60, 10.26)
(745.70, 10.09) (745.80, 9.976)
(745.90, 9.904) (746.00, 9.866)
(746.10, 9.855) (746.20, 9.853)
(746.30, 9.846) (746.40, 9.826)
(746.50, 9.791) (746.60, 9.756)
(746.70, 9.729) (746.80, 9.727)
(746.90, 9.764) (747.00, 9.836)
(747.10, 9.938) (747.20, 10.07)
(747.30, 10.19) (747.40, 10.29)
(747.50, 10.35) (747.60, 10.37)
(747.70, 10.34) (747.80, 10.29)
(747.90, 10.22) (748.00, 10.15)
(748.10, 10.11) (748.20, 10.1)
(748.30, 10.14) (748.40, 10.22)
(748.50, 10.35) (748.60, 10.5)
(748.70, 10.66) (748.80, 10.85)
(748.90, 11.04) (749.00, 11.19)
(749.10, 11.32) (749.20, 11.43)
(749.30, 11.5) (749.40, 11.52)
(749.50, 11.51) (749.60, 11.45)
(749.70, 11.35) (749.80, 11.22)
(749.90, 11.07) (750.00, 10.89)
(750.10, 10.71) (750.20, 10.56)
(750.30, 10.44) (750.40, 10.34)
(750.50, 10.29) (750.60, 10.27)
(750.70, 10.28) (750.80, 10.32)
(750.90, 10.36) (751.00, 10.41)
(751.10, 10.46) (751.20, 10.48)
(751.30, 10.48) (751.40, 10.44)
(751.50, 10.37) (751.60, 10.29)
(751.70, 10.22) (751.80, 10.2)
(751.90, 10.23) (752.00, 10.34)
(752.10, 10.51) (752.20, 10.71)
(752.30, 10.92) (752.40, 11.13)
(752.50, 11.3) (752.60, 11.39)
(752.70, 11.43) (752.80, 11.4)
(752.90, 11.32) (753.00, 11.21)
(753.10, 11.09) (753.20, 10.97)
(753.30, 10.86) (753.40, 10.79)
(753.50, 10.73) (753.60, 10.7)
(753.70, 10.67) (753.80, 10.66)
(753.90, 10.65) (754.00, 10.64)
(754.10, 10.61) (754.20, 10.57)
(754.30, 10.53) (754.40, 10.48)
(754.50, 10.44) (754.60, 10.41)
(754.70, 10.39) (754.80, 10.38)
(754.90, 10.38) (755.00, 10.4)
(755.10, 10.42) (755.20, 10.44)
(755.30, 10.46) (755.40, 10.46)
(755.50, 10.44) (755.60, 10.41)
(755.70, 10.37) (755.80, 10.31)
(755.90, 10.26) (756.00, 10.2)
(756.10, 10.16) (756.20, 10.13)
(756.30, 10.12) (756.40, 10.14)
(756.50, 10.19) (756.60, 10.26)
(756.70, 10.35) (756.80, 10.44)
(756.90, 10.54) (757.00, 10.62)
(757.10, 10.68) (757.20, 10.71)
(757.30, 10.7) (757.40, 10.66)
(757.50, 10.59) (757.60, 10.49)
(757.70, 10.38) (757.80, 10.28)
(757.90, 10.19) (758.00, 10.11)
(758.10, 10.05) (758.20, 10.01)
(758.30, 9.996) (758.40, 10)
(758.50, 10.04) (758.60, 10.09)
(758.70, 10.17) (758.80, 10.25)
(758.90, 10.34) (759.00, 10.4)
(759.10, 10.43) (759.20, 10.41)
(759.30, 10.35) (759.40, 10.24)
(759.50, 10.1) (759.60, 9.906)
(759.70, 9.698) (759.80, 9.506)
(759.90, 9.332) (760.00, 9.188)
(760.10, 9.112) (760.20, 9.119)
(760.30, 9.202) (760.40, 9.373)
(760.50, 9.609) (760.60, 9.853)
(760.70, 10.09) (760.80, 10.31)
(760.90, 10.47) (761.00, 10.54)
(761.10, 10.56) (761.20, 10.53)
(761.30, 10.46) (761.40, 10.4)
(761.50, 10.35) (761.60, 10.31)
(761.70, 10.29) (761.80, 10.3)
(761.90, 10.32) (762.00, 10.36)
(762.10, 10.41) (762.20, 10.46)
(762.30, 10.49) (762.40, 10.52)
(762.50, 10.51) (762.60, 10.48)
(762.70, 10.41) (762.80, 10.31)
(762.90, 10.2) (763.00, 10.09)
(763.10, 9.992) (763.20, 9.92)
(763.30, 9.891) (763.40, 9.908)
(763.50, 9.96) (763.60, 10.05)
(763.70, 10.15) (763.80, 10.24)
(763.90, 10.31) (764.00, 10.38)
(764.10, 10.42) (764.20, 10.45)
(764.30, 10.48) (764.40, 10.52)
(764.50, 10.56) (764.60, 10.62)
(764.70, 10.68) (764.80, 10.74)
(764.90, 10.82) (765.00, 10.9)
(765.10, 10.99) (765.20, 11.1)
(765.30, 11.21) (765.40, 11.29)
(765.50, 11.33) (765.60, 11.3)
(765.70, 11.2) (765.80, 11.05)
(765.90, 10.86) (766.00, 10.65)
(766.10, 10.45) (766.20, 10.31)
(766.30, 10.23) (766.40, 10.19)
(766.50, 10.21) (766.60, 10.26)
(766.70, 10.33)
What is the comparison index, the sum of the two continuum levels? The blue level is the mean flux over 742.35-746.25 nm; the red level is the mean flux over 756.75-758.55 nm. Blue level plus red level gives 21.0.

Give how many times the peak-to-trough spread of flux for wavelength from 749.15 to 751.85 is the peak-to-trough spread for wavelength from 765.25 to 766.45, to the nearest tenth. 1.2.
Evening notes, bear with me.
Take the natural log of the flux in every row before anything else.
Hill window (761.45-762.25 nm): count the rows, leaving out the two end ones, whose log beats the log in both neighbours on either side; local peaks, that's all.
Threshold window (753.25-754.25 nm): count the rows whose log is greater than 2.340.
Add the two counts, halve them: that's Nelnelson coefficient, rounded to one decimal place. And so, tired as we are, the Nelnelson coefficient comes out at 5.0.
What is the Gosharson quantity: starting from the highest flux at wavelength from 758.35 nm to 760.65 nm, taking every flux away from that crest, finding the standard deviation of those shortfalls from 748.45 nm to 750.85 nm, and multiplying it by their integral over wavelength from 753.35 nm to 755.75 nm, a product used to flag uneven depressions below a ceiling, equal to -0.10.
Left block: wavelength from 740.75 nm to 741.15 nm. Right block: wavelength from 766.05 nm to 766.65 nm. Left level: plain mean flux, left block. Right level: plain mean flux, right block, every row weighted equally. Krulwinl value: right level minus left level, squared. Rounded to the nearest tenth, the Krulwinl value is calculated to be 1.0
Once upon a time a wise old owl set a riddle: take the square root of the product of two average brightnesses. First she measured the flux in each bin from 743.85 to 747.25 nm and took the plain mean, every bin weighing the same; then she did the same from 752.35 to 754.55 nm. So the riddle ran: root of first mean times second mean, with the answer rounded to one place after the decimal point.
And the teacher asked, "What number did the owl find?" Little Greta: 10.6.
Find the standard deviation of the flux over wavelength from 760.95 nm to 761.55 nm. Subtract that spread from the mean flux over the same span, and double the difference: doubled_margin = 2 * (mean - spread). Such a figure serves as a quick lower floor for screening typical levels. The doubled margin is 20.8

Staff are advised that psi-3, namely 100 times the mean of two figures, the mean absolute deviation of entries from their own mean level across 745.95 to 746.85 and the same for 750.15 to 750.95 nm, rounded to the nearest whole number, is 6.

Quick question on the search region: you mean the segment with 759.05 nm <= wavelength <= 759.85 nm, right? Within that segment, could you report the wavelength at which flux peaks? 759.10 nm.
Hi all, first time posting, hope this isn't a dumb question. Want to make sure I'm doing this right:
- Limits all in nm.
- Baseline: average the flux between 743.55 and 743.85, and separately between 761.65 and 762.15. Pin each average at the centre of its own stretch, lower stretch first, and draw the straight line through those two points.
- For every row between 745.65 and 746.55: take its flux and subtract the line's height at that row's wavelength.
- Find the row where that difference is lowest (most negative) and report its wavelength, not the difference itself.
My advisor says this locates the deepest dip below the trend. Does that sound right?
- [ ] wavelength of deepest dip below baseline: 746.50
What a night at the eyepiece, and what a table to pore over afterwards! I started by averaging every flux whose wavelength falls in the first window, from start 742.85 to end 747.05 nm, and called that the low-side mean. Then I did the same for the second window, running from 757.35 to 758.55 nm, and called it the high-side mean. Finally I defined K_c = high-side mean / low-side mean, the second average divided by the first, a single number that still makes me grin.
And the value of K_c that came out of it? 0.98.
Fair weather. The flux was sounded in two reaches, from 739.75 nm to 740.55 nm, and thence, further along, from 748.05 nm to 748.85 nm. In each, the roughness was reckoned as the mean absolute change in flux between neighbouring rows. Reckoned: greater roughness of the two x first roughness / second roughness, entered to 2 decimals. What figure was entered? 0.14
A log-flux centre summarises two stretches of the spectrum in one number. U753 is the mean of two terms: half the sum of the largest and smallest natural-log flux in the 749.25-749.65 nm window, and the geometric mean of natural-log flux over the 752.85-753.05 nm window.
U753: 2.43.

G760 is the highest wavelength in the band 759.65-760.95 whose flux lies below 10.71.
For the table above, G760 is 760.90 nm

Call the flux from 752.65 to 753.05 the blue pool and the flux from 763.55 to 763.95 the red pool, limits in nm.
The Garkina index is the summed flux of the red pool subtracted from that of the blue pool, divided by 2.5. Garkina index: 1.8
